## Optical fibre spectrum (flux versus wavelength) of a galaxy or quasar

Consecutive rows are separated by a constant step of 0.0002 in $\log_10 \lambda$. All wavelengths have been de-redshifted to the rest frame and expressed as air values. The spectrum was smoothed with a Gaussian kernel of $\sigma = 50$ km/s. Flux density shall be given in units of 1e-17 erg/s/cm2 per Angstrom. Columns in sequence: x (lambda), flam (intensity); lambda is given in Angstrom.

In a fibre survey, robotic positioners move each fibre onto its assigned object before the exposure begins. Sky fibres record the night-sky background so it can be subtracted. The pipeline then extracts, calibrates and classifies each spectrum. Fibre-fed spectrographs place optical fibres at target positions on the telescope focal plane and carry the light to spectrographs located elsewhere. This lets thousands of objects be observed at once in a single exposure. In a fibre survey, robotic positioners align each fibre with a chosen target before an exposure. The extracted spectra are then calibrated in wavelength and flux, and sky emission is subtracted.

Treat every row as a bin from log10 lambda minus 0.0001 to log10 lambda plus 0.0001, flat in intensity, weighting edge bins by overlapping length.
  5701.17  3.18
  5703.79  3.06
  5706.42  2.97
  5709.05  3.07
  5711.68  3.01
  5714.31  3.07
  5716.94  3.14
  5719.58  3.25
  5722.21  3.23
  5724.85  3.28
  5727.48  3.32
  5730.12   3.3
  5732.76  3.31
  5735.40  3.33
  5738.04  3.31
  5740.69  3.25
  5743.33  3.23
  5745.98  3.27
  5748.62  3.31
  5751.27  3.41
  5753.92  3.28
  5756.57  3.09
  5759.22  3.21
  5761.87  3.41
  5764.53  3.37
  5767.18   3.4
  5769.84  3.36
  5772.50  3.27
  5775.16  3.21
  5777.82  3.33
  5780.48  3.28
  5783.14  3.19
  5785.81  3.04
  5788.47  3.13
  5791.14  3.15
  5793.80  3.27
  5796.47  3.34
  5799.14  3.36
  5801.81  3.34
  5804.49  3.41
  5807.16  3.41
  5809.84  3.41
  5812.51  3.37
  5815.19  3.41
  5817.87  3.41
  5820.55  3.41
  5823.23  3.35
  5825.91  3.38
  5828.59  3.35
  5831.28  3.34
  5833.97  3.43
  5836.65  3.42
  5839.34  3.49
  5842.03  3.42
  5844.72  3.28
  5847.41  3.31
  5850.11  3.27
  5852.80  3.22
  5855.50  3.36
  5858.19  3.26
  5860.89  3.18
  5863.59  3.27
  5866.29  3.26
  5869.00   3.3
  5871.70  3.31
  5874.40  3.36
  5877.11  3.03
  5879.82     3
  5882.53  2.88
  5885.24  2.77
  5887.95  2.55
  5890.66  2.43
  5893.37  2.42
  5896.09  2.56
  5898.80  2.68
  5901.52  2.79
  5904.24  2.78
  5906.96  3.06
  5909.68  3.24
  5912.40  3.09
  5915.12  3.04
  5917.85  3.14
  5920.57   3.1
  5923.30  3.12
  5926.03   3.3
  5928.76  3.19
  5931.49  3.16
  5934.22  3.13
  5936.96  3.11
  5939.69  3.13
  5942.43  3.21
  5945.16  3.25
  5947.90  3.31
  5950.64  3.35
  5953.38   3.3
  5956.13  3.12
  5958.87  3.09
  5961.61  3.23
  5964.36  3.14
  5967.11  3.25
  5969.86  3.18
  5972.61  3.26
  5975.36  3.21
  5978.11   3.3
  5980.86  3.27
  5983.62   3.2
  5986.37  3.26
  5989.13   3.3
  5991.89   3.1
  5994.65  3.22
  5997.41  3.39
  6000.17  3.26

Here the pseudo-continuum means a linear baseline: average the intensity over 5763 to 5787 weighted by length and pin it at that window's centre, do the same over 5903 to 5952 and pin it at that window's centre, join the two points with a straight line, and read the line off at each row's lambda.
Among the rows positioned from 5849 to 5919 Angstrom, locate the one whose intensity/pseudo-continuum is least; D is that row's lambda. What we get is 5893.37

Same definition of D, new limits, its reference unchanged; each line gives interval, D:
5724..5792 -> 5785.81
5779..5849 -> 5785.81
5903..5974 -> 5904.24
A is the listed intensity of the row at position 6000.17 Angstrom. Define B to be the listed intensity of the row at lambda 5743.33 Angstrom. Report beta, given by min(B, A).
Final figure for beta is 3.23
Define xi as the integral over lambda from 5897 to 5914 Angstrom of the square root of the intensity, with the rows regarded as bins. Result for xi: 29.1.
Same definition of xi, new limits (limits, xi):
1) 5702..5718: 28.0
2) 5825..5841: 29.5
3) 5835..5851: 29.4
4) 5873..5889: 27.4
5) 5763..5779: 29.2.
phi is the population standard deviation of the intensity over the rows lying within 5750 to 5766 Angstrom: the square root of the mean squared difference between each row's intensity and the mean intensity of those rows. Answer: 0.12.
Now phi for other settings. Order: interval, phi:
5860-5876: 0.06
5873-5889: 0.25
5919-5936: 0.07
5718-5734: 0.03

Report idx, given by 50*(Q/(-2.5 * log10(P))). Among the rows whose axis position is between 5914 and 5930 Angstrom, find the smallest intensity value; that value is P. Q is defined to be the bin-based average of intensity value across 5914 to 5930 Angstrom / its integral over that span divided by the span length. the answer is -130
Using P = 3.04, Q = 3.1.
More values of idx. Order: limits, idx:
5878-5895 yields -140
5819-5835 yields -129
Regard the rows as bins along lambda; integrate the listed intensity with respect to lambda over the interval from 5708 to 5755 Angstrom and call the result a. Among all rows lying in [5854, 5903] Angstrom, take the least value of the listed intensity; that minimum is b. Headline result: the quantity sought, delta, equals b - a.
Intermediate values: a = 152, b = 2.42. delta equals -150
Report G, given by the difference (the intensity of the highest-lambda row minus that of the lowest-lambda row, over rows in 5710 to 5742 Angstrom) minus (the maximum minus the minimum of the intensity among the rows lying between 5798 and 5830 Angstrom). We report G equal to 0.2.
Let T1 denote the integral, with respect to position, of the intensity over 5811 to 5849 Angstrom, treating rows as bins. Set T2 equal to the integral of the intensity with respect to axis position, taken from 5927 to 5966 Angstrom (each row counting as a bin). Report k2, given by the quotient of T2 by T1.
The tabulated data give 0.97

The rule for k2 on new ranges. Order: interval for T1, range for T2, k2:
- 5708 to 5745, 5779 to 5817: 1.05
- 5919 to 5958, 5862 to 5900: 0.89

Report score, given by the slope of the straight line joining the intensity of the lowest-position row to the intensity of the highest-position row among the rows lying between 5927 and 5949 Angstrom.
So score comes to 0.006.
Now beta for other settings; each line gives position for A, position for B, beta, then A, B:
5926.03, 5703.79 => 3.06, 3.3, 3.06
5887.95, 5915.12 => 2.55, 2.55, 3.04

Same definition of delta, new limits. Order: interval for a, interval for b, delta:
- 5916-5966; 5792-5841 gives -156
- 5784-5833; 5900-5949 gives -160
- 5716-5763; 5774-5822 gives -151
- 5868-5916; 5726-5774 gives -136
